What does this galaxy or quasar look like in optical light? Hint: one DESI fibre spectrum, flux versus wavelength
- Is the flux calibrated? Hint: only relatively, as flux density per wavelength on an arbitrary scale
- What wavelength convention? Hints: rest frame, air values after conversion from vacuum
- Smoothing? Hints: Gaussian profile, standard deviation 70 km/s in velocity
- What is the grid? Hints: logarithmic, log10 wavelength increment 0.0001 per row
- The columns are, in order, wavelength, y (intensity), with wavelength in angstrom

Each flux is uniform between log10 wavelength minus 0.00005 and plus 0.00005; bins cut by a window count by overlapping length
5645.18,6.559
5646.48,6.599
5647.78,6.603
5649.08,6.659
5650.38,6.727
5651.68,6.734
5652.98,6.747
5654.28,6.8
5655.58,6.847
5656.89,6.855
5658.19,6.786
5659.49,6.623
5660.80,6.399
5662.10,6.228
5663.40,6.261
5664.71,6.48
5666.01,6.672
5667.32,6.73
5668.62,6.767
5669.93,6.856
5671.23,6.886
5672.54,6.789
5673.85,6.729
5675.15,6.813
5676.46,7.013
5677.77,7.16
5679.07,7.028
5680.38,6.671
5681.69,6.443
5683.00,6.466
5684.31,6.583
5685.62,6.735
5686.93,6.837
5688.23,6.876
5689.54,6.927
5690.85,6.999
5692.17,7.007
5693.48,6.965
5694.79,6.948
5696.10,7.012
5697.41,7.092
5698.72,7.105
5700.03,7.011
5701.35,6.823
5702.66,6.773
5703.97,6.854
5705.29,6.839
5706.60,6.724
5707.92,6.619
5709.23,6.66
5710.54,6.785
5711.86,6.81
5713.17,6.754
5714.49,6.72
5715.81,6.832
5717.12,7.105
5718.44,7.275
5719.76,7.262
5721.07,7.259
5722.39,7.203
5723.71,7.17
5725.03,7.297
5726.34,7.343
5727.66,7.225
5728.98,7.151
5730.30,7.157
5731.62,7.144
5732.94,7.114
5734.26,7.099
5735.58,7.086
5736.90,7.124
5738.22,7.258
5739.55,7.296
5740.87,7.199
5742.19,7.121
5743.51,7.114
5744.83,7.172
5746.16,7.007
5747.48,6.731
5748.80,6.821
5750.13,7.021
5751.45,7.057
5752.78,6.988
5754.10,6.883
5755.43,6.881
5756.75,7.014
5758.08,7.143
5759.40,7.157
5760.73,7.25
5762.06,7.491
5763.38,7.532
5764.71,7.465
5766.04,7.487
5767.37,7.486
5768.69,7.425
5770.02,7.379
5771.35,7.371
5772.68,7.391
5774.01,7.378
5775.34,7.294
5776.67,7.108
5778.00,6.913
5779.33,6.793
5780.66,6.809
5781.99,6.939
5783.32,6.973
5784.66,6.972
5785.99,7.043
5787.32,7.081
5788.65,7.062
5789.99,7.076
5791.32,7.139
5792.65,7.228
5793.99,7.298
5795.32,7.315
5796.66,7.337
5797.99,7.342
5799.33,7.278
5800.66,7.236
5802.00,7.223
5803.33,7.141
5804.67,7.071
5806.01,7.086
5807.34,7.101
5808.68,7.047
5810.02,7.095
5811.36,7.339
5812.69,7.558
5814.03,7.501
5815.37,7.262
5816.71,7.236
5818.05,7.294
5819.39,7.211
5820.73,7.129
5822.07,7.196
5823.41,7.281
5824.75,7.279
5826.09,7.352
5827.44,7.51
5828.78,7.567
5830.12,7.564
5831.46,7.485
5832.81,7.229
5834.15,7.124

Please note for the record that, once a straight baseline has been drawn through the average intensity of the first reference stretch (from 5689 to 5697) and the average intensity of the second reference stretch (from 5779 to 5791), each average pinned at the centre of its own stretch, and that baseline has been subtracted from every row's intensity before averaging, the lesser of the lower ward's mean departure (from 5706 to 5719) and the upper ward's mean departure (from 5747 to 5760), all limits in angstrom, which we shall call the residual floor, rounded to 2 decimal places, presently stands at -0.15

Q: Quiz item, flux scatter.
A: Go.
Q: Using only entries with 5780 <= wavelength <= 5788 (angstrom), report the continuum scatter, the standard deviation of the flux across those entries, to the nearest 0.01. 0.09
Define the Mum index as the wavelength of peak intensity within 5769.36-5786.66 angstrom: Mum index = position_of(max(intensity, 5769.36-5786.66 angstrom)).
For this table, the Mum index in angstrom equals 5772.68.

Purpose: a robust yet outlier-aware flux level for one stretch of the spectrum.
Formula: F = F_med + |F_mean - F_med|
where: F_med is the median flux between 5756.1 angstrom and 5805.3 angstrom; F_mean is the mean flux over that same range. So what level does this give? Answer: 7.25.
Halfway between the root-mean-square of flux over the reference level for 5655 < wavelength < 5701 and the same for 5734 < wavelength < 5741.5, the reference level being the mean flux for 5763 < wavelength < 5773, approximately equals 0.939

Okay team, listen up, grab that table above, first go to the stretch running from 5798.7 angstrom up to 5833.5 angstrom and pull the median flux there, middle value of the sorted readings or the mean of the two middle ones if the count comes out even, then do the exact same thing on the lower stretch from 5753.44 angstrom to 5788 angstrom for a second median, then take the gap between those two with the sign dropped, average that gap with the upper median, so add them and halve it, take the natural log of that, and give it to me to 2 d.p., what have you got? 1.30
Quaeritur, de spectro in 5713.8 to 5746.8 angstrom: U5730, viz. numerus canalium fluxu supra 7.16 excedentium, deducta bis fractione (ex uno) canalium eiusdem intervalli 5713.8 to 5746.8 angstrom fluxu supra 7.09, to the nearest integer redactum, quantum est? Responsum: 10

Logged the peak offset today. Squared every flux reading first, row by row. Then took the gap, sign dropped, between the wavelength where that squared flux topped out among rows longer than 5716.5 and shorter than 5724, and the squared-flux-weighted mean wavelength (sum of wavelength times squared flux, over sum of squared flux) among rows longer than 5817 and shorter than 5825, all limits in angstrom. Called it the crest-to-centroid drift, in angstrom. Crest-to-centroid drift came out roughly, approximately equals 103.0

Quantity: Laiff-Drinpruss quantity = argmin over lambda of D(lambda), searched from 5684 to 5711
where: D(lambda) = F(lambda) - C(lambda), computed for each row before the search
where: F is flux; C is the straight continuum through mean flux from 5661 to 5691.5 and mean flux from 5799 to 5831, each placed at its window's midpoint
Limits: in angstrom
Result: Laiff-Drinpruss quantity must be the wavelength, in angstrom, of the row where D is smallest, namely 5707.92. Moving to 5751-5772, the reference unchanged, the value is 5755.43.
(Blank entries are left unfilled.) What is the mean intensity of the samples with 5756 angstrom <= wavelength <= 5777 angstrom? 7.34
